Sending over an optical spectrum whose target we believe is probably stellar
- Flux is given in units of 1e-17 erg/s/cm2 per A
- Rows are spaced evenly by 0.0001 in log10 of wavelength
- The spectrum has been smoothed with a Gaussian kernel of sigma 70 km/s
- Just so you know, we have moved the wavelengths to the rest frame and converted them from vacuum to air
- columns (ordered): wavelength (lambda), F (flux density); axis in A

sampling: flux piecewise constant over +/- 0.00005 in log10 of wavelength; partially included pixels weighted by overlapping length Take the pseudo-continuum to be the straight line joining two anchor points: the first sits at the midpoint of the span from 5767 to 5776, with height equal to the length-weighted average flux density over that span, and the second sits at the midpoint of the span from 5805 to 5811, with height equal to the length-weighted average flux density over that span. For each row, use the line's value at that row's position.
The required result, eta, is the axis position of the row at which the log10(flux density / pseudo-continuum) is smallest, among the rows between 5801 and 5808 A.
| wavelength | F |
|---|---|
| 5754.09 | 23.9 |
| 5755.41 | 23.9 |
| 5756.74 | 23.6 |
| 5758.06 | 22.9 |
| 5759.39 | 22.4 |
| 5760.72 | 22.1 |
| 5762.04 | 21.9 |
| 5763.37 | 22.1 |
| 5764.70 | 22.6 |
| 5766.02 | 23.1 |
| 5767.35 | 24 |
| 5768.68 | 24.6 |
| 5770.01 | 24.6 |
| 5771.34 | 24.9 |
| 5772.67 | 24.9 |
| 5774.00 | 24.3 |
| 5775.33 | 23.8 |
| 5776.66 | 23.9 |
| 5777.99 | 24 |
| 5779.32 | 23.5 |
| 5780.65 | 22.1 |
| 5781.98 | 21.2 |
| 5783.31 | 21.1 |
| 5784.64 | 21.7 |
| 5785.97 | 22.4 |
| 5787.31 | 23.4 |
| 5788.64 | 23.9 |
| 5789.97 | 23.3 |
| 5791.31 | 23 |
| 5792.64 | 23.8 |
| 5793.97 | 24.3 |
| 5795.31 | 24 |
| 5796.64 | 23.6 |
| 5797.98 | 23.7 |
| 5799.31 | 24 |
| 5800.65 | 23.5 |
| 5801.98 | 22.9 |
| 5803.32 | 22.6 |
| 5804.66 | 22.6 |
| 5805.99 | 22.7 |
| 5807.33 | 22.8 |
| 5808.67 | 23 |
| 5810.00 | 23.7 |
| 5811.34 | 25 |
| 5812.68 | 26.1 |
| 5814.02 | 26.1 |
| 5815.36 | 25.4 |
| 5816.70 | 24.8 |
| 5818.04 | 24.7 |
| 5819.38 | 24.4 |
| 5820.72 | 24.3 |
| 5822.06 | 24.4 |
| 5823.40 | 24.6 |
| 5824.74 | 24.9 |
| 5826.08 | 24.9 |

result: 5803.32 A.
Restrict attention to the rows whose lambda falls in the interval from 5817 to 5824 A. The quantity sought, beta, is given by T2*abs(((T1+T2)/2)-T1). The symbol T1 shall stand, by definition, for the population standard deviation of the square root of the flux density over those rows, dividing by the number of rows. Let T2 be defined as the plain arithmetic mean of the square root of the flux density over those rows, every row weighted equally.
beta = 12.2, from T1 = 0.015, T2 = 4.95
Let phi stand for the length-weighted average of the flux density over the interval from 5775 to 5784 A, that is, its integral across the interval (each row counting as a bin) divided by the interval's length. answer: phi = 22.8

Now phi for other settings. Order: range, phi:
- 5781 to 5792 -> 22.5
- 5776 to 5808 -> 23.1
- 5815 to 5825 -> 24.7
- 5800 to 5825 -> 24.1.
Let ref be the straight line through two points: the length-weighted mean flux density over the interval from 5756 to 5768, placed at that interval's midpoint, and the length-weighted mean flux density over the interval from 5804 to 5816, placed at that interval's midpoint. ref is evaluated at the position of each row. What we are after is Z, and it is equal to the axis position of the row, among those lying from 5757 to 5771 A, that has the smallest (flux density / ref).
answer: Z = 5762.04 A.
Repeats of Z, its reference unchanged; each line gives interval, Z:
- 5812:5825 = 5820.72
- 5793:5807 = 5804.66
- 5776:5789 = 5783.31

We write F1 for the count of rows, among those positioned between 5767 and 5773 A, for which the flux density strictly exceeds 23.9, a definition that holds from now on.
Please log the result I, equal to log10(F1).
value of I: 0.70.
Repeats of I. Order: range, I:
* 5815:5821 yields 0.70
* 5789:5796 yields 0.30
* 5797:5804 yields 0.00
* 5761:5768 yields 0.00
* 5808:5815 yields 0.48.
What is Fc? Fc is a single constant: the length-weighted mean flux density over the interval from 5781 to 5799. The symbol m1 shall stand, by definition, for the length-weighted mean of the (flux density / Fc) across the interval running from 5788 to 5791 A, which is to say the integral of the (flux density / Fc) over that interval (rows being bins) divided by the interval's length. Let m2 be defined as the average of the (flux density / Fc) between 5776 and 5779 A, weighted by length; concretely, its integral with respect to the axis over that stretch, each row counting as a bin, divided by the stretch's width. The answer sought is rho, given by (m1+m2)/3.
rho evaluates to 0.686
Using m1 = 1.02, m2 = 1.04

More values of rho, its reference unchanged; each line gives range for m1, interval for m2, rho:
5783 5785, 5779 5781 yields 0.640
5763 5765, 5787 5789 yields 0.665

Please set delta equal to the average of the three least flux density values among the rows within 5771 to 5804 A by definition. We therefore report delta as 21.3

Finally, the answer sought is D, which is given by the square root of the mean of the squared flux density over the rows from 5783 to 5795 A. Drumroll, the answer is 23.0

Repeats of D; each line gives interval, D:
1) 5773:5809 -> 23.2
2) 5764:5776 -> 24.1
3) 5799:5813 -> 23.6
